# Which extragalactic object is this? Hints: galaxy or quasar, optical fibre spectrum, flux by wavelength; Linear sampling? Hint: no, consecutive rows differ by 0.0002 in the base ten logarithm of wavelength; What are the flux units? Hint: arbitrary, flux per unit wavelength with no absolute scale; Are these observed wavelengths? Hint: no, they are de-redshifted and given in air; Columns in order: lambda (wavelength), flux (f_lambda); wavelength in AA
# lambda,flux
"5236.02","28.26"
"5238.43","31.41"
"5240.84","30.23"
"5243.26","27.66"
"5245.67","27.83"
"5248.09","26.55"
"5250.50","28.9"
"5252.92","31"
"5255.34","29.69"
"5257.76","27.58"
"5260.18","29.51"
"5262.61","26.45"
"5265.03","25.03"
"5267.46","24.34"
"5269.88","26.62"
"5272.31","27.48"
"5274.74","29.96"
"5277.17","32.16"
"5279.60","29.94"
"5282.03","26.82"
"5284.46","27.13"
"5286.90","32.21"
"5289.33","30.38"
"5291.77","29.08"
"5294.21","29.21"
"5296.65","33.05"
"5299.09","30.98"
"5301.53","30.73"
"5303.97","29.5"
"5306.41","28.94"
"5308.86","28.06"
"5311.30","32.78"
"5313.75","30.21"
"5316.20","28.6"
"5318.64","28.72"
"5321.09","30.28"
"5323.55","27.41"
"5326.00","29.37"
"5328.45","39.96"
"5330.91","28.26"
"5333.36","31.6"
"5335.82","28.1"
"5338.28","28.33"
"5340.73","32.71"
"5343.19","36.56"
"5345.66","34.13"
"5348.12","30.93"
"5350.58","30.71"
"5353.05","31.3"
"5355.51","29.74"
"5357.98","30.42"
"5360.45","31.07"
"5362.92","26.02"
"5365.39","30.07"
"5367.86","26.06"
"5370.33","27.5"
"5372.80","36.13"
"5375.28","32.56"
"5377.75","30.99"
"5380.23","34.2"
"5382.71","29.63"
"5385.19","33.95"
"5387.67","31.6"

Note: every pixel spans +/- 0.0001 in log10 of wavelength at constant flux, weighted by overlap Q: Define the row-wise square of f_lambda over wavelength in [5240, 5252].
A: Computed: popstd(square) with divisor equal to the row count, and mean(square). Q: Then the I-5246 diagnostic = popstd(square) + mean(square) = 870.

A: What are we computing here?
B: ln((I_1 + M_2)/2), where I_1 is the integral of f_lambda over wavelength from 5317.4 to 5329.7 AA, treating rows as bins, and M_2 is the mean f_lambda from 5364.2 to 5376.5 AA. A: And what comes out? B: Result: 5.33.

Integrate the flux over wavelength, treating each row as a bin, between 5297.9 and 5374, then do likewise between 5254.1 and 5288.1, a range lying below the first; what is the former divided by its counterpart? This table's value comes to 2.4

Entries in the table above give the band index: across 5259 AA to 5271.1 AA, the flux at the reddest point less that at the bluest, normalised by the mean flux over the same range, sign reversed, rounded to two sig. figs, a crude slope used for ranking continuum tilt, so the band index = 0.11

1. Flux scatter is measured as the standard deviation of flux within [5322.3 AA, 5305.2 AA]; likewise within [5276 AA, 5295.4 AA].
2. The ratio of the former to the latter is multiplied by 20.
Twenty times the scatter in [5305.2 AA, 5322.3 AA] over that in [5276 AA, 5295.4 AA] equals 16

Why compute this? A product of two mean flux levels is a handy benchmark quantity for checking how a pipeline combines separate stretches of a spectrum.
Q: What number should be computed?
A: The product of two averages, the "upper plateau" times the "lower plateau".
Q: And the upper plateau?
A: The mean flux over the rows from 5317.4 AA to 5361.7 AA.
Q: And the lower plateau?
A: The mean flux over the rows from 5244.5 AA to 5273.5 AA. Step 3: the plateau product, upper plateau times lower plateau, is 857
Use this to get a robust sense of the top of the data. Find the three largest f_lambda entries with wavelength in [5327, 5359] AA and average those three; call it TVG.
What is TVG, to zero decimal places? 37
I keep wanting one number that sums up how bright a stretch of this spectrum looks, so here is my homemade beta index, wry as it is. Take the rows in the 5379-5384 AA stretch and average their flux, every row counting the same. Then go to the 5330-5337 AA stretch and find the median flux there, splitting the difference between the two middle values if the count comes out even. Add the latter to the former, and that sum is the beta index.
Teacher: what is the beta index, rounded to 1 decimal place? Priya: 60.2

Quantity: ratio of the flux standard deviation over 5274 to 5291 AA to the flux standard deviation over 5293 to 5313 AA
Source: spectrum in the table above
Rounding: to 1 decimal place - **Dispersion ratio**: 1.2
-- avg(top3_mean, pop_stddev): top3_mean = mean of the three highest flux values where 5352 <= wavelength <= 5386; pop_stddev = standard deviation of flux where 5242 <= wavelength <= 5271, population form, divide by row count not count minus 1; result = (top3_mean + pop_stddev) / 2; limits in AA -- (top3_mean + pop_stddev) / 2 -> 18.3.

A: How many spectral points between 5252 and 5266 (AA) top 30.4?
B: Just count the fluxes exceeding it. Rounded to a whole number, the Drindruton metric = 1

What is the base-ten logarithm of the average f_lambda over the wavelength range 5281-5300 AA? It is 1.48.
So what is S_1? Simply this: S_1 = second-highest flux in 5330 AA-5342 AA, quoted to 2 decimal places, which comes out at 31.60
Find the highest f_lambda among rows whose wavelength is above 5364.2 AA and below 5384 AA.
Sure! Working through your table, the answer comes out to 36.13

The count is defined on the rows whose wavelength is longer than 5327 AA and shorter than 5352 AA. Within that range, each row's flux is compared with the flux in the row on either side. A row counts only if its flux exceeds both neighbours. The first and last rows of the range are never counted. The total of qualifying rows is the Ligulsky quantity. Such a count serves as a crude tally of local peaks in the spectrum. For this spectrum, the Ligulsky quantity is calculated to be 2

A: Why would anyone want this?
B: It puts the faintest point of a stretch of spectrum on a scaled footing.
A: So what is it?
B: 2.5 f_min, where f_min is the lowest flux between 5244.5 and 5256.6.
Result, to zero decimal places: 66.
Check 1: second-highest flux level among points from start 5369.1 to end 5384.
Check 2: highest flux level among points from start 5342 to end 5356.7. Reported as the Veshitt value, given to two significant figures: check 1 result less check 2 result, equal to -2.4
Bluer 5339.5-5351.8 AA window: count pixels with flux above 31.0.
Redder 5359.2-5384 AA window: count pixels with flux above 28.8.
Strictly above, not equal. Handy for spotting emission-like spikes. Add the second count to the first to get 10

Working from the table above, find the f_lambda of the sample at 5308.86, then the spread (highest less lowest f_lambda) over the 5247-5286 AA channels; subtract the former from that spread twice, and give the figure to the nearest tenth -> -48.3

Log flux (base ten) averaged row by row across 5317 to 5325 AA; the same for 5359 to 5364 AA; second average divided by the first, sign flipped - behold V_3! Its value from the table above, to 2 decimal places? -1.00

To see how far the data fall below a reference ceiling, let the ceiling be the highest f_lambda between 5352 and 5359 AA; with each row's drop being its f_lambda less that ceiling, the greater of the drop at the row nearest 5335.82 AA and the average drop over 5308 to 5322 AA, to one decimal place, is -1.5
